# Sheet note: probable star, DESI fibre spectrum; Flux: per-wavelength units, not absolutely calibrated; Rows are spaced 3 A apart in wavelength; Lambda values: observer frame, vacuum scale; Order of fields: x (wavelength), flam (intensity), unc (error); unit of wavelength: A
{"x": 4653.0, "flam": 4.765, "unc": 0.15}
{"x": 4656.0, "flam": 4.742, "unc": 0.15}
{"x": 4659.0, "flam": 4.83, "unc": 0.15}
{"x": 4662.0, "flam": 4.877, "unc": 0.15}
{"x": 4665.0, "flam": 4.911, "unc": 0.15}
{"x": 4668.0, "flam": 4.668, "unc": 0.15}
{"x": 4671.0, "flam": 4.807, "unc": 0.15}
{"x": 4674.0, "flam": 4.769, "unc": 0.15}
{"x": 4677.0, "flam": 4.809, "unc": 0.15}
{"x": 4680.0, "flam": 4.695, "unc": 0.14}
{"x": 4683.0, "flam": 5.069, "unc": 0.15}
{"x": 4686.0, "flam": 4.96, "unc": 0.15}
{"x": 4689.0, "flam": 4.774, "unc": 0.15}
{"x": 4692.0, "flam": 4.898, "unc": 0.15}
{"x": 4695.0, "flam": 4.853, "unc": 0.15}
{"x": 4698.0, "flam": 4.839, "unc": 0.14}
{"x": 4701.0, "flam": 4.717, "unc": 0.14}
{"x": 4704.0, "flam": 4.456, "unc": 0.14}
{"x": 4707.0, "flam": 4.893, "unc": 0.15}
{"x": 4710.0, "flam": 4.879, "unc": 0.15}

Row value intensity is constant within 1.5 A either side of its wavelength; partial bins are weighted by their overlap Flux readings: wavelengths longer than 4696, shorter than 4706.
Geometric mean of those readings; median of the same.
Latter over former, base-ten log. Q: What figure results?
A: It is 0.0045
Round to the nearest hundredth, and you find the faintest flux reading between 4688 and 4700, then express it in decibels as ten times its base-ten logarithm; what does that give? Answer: 6.79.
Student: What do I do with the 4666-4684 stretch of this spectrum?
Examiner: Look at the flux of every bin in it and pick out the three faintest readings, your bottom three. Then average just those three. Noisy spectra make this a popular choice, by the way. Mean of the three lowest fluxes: 4.71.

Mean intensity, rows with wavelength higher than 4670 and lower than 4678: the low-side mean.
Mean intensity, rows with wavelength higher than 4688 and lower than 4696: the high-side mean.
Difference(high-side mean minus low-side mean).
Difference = 0.05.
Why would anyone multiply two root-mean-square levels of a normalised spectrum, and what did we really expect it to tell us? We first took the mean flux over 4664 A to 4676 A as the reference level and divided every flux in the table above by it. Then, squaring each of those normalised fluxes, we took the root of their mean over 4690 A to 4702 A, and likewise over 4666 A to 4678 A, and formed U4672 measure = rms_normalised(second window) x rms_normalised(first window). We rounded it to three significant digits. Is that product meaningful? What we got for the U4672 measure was 1.00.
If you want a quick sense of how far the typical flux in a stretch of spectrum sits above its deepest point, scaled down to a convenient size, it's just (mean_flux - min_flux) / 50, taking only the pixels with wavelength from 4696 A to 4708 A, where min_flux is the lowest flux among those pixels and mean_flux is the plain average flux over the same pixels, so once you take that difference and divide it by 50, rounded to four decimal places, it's 0.0054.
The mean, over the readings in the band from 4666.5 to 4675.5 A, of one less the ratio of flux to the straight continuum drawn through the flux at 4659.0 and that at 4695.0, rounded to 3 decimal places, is 0.019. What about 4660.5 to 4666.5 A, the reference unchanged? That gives -0.013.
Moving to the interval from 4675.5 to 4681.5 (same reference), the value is 0.019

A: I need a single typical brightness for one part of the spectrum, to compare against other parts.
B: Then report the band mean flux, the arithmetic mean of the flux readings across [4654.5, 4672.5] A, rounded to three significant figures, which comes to 4.81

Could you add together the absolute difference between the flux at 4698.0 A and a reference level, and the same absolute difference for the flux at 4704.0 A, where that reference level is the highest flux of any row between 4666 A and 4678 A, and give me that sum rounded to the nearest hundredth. 0.38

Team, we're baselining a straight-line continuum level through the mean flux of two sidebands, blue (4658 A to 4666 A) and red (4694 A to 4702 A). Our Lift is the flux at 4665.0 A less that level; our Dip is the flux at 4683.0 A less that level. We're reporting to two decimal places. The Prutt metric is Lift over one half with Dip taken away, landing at 0.17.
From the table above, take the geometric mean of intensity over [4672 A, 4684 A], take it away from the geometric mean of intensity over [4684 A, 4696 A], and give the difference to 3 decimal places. 0.037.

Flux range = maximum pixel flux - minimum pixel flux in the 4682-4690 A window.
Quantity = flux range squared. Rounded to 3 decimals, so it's 0.087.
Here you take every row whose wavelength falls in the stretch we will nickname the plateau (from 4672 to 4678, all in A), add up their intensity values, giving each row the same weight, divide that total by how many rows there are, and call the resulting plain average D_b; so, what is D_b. 4.79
